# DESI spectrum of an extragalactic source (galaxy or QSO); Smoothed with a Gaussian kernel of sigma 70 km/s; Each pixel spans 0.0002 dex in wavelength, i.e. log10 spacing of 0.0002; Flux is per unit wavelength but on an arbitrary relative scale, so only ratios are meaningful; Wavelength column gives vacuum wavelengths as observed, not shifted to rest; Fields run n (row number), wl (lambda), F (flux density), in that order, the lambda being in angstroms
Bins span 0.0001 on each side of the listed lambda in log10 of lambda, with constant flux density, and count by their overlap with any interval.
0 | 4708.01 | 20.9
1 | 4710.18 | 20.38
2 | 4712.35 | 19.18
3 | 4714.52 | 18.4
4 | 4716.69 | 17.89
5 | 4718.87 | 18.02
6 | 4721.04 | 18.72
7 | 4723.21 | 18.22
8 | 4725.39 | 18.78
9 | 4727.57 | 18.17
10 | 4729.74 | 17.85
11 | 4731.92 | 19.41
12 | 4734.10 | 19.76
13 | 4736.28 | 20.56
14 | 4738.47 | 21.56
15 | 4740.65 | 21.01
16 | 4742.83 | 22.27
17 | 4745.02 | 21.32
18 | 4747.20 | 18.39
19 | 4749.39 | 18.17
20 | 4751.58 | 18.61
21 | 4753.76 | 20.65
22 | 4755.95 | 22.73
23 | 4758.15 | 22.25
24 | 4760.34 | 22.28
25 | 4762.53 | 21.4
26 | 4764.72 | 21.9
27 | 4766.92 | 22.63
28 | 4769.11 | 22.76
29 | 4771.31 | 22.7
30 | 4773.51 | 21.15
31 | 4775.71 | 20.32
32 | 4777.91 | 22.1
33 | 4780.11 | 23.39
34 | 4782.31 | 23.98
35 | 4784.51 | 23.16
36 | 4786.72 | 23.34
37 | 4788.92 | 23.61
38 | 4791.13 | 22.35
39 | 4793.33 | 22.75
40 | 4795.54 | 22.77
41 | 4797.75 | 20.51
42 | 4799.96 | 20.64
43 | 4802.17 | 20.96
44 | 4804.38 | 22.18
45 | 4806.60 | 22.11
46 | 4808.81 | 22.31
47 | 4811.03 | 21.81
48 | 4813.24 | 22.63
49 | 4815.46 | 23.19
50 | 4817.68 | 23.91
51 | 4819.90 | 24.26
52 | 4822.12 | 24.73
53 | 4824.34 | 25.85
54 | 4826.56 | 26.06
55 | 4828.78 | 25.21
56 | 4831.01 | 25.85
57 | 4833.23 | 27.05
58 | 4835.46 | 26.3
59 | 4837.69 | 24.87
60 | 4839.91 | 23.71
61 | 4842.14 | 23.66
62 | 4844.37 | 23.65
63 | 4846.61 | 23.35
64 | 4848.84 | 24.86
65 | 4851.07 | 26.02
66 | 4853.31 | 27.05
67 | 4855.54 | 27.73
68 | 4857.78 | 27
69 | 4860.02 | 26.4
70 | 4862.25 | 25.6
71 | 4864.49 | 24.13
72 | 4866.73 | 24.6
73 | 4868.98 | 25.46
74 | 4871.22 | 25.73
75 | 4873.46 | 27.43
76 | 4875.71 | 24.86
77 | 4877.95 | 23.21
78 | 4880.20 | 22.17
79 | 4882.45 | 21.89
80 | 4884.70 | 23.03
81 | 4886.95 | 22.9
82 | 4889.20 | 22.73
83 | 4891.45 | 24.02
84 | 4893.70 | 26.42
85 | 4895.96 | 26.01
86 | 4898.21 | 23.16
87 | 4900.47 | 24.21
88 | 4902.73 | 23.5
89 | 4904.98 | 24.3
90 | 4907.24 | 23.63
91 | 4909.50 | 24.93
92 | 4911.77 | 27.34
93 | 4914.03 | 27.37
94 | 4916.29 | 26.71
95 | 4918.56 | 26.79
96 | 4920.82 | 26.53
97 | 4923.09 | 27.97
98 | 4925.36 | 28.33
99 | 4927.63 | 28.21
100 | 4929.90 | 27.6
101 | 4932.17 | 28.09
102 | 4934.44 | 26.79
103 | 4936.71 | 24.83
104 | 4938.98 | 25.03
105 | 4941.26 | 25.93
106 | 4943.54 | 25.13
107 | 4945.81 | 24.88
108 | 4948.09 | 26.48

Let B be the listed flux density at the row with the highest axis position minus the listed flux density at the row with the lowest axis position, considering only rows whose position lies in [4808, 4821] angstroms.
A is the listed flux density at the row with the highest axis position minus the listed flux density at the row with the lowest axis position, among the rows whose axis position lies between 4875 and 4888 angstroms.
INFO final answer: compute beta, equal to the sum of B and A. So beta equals 0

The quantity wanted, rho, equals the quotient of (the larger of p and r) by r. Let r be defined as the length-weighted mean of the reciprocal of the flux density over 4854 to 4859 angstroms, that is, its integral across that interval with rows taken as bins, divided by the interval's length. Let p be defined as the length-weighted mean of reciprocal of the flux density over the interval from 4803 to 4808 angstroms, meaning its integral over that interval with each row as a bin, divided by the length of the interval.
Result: 1.24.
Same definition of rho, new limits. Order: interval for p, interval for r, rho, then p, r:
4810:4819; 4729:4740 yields 1.00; 0.0437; 0.050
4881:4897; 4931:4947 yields 1.09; 0.0422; 0.039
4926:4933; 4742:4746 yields 1.00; 0.0357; 0.046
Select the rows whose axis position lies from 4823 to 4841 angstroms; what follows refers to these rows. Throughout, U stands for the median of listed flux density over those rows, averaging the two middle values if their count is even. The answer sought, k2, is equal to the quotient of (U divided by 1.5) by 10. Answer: 1.72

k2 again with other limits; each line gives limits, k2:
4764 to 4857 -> 1.56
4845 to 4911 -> 1.64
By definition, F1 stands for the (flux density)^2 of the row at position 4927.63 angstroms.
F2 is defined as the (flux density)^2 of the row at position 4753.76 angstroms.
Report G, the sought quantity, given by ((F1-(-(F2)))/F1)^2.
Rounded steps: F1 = 796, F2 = 426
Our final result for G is 2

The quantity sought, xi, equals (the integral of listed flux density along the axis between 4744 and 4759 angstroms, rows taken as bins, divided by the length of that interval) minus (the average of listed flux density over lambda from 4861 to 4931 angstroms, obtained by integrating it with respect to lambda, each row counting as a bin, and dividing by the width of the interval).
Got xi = -4.9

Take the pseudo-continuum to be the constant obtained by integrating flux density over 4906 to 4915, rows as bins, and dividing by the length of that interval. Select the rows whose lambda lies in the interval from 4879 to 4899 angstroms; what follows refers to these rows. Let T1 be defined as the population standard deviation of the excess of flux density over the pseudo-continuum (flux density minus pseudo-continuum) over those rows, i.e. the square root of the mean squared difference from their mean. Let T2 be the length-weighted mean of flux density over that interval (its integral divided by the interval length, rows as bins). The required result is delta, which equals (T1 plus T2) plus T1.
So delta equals 26.6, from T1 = 1.5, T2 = 23.6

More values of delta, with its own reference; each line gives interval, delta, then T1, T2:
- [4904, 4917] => 28.7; 1.5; 25.7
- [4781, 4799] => 24.8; 1.0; 22.8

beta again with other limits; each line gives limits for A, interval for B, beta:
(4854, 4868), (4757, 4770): -3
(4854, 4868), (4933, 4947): -5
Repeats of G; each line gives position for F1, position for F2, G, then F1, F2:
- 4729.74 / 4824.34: 10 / 319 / 668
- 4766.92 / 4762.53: 4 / 512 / 458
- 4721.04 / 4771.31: 6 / 350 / 515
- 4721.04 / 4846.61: 7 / 350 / 545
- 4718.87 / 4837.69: 8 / 325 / 619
